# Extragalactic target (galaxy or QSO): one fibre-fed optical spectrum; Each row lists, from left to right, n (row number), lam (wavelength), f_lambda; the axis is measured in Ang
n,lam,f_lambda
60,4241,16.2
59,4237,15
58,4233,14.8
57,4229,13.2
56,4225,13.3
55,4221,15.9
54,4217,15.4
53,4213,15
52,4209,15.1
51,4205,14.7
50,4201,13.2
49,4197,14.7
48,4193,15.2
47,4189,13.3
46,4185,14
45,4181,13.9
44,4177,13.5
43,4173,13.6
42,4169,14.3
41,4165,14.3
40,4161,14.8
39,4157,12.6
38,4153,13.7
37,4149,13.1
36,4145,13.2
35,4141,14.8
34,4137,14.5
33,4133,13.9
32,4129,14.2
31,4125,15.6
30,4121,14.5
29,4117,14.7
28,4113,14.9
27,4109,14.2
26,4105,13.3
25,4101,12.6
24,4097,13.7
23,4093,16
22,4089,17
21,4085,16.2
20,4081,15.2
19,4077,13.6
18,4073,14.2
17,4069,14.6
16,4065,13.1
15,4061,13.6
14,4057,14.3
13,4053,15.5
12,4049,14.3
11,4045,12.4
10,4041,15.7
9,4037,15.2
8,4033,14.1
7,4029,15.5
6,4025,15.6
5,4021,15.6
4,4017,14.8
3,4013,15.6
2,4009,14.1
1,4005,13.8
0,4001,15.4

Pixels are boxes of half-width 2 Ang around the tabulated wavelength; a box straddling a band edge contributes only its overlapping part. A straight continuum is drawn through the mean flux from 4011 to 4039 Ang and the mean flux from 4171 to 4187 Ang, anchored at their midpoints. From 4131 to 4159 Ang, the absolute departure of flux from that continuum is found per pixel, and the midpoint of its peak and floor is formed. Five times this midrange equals 4.1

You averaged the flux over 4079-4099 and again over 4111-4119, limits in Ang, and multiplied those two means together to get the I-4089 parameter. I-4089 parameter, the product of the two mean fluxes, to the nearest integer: 231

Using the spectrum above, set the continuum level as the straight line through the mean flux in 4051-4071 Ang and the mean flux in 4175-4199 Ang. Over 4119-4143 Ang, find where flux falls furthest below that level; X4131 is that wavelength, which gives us 4133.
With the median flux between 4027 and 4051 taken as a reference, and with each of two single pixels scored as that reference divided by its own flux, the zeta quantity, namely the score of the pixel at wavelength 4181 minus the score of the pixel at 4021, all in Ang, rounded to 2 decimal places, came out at 0.12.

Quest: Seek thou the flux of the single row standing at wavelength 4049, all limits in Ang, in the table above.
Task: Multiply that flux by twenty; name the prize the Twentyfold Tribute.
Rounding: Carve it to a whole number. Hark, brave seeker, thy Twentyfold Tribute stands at 286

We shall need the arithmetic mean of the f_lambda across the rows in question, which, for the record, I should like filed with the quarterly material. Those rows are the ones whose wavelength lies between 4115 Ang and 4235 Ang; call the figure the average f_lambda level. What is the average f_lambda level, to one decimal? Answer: 14.2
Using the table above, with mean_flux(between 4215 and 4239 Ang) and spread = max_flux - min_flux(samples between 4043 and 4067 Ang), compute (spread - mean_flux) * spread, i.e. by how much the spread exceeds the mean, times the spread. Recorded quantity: -36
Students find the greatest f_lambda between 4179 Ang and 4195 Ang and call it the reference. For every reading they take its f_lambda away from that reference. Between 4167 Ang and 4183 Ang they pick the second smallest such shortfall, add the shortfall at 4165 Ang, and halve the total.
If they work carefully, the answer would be 1.10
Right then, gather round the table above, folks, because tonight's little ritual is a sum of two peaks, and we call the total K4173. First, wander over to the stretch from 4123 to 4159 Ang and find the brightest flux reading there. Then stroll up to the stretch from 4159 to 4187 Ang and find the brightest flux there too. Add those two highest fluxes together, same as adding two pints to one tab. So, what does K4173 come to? 30.4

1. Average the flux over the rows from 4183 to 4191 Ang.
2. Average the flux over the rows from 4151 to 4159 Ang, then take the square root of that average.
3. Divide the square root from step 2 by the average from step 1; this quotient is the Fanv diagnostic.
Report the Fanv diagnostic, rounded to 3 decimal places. 0.266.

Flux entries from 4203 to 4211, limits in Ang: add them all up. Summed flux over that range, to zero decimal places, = 30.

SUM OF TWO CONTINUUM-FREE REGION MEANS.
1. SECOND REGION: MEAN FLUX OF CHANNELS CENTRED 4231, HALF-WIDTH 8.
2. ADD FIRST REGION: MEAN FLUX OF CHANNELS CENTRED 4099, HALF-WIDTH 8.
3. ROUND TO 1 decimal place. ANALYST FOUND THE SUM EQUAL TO 28.0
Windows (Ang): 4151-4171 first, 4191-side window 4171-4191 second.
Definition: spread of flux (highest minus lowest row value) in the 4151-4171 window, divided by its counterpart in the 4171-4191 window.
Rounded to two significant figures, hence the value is 3.1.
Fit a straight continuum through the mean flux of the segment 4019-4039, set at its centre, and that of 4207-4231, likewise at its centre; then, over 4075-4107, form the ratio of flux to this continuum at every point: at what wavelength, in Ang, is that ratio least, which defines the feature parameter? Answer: 4101 Ang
